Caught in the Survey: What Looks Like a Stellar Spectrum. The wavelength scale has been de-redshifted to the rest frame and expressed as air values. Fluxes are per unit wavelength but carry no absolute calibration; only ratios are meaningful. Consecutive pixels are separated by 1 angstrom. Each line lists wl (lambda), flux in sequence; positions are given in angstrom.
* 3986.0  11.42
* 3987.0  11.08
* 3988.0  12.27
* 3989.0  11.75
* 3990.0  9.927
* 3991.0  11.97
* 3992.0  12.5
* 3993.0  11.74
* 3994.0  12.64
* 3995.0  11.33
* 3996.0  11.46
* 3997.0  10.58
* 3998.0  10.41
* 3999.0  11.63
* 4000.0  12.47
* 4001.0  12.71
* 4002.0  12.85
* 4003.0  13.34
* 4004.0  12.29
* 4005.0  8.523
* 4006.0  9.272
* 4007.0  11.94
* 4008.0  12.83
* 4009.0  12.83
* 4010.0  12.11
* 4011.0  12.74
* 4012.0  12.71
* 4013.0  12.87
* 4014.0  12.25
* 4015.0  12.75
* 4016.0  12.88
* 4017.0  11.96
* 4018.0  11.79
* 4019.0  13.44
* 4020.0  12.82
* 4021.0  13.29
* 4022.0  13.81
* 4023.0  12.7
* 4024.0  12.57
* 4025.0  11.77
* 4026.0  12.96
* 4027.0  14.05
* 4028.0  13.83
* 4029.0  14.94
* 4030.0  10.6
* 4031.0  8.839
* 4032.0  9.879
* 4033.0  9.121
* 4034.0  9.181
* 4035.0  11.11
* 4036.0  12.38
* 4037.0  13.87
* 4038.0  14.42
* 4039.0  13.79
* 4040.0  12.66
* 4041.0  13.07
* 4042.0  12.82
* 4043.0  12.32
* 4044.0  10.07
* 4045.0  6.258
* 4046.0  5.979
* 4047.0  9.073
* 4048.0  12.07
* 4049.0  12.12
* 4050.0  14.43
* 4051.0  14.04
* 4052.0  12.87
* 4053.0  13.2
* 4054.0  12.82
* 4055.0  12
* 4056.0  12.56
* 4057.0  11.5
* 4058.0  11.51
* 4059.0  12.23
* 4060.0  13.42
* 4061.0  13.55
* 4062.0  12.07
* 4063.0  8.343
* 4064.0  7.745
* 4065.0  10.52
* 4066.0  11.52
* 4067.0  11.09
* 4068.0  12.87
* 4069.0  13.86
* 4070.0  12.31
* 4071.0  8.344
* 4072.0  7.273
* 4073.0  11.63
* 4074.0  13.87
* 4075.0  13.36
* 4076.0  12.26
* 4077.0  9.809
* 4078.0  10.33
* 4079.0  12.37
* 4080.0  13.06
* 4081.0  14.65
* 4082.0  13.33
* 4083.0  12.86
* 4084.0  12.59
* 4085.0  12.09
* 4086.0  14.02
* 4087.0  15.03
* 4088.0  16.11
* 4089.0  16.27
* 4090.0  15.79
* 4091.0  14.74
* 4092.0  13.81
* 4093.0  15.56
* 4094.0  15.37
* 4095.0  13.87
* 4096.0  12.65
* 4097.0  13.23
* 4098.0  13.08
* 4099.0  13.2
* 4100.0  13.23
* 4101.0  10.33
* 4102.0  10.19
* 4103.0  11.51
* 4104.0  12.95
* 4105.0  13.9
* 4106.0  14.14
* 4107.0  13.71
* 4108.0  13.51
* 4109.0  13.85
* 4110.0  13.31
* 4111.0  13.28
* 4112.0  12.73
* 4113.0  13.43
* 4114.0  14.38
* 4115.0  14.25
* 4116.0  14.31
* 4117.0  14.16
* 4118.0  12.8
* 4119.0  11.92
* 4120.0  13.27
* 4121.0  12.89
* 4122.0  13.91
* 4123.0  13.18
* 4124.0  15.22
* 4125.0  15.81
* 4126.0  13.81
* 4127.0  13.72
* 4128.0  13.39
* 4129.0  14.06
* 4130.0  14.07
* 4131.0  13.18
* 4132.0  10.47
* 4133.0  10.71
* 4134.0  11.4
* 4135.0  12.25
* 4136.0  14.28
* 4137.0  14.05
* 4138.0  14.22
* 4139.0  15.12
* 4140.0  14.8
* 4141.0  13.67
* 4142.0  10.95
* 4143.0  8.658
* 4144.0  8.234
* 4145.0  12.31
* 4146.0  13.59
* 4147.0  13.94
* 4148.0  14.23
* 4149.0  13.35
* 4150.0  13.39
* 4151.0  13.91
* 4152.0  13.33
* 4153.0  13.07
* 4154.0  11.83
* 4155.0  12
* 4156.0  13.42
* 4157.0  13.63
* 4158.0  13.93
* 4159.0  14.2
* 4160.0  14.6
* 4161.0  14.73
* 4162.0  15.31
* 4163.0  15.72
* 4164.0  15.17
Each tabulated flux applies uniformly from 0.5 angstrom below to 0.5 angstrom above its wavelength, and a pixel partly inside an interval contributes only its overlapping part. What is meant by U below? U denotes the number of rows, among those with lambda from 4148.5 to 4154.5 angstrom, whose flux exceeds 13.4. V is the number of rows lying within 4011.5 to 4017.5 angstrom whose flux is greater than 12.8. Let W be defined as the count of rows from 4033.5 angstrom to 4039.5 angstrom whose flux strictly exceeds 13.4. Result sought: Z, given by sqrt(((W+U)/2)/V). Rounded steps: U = 1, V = 2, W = 3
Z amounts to 1.0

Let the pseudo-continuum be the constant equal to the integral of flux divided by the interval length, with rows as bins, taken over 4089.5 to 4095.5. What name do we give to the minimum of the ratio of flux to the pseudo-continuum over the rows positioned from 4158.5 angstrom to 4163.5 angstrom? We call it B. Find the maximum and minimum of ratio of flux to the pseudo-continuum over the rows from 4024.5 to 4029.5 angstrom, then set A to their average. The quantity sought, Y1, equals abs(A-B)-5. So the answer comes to -4.94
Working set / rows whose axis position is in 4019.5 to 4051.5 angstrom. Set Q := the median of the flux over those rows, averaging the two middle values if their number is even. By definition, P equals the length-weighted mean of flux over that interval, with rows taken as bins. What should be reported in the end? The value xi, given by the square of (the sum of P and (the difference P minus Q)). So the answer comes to 125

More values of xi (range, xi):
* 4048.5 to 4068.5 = 141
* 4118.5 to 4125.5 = 202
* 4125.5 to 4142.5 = 160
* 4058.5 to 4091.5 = 149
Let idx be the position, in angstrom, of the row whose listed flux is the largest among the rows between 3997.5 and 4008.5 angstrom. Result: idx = 4003.0 angstrom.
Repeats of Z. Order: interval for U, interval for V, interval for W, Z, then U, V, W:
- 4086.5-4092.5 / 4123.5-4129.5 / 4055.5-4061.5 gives 0.8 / 6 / 6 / 2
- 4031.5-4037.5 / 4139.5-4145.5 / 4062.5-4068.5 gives 0.5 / 1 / 2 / 0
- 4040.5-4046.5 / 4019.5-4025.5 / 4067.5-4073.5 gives 0.4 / 0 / 3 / 1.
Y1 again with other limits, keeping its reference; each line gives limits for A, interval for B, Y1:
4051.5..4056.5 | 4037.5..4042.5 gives -5.00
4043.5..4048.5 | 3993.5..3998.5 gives -4.91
